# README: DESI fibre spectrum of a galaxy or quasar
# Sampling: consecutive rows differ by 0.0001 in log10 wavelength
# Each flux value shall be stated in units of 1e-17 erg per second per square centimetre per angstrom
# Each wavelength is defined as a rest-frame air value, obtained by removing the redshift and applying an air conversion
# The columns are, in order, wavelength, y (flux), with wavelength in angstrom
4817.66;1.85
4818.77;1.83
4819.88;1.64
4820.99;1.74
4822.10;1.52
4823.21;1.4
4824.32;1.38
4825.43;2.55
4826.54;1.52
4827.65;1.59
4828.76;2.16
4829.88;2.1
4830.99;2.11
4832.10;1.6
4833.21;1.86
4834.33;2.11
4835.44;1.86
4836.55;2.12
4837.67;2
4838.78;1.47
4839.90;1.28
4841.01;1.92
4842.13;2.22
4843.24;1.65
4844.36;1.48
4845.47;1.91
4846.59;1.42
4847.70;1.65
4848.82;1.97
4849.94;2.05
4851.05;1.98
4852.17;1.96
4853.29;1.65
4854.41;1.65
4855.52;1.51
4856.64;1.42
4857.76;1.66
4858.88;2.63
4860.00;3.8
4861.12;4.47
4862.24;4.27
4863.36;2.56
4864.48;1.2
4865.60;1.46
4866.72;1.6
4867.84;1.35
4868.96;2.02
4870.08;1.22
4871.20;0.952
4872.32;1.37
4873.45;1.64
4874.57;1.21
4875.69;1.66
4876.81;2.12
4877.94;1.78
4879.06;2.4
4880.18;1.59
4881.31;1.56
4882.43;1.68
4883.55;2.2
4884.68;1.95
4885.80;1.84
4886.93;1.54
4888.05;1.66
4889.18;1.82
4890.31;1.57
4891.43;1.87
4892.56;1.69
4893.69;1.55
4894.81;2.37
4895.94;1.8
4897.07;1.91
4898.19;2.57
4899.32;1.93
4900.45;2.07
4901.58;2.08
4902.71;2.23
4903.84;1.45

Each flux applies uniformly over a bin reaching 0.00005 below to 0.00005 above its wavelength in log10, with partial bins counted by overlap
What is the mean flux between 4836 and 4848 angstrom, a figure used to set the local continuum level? 1.74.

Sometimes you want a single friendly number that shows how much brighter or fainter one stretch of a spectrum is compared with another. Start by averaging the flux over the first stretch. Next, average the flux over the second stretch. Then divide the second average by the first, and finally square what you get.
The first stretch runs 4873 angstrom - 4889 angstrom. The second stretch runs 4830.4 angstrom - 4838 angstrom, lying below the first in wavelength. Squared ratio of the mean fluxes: 1.21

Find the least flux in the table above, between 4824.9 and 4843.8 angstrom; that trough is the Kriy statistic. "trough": 1.28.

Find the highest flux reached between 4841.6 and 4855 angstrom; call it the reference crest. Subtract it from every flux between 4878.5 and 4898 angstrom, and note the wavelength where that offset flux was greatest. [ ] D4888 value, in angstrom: 4879.06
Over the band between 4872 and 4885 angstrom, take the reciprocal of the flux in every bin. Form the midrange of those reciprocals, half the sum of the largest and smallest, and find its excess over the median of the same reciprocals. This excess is 0.02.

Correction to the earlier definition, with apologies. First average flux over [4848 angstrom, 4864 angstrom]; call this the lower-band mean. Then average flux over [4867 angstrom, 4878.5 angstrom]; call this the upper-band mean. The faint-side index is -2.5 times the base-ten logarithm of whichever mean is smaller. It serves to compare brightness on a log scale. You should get -0.46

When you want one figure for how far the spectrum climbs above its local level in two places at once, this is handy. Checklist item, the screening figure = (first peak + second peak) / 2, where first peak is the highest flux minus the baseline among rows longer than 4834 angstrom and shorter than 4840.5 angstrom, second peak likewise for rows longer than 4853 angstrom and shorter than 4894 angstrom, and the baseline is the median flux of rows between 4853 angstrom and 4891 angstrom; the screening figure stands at 1.64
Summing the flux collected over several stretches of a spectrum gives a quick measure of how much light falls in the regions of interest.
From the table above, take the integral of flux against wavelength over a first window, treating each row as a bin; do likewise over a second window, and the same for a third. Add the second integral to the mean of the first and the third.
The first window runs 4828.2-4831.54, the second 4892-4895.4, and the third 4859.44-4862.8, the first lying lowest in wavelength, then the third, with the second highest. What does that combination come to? 16.9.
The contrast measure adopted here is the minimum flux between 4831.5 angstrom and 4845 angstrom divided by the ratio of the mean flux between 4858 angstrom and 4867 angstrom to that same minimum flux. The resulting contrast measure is 0.60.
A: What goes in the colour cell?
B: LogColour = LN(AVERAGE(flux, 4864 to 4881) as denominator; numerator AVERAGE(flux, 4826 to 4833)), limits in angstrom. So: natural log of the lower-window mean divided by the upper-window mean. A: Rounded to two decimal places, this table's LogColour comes 0.16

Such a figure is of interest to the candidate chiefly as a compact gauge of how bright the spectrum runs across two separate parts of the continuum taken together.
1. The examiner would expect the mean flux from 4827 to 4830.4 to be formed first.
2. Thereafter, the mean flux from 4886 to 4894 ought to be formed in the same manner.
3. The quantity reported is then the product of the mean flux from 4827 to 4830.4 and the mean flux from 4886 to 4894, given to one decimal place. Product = 3.3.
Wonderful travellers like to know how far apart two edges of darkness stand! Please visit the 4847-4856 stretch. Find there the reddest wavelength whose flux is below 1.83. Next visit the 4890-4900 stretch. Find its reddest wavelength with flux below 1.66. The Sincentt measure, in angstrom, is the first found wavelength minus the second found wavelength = -38.2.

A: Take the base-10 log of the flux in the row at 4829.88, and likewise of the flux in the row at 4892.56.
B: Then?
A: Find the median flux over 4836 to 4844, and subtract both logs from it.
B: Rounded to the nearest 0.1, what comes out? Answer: 1.4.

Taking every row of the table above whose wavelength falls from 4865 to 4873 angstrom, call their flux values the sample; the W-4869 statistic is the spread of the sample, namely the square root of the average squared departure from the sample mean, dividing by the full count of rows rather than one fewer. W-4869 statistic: 0.31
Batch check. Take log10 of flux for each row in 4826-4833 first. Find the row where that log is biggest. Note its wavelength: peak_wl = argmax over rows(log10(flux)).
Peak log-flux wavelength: 4828.76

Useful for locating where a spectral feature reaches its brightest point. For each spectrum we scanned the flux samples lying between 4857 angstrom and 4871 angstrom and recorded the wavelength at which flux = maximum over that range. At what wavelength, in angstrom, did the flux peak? 4861.12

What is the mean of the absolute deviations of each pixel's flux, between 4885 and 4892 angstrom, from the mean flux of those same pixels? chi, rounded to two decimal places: 0.13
